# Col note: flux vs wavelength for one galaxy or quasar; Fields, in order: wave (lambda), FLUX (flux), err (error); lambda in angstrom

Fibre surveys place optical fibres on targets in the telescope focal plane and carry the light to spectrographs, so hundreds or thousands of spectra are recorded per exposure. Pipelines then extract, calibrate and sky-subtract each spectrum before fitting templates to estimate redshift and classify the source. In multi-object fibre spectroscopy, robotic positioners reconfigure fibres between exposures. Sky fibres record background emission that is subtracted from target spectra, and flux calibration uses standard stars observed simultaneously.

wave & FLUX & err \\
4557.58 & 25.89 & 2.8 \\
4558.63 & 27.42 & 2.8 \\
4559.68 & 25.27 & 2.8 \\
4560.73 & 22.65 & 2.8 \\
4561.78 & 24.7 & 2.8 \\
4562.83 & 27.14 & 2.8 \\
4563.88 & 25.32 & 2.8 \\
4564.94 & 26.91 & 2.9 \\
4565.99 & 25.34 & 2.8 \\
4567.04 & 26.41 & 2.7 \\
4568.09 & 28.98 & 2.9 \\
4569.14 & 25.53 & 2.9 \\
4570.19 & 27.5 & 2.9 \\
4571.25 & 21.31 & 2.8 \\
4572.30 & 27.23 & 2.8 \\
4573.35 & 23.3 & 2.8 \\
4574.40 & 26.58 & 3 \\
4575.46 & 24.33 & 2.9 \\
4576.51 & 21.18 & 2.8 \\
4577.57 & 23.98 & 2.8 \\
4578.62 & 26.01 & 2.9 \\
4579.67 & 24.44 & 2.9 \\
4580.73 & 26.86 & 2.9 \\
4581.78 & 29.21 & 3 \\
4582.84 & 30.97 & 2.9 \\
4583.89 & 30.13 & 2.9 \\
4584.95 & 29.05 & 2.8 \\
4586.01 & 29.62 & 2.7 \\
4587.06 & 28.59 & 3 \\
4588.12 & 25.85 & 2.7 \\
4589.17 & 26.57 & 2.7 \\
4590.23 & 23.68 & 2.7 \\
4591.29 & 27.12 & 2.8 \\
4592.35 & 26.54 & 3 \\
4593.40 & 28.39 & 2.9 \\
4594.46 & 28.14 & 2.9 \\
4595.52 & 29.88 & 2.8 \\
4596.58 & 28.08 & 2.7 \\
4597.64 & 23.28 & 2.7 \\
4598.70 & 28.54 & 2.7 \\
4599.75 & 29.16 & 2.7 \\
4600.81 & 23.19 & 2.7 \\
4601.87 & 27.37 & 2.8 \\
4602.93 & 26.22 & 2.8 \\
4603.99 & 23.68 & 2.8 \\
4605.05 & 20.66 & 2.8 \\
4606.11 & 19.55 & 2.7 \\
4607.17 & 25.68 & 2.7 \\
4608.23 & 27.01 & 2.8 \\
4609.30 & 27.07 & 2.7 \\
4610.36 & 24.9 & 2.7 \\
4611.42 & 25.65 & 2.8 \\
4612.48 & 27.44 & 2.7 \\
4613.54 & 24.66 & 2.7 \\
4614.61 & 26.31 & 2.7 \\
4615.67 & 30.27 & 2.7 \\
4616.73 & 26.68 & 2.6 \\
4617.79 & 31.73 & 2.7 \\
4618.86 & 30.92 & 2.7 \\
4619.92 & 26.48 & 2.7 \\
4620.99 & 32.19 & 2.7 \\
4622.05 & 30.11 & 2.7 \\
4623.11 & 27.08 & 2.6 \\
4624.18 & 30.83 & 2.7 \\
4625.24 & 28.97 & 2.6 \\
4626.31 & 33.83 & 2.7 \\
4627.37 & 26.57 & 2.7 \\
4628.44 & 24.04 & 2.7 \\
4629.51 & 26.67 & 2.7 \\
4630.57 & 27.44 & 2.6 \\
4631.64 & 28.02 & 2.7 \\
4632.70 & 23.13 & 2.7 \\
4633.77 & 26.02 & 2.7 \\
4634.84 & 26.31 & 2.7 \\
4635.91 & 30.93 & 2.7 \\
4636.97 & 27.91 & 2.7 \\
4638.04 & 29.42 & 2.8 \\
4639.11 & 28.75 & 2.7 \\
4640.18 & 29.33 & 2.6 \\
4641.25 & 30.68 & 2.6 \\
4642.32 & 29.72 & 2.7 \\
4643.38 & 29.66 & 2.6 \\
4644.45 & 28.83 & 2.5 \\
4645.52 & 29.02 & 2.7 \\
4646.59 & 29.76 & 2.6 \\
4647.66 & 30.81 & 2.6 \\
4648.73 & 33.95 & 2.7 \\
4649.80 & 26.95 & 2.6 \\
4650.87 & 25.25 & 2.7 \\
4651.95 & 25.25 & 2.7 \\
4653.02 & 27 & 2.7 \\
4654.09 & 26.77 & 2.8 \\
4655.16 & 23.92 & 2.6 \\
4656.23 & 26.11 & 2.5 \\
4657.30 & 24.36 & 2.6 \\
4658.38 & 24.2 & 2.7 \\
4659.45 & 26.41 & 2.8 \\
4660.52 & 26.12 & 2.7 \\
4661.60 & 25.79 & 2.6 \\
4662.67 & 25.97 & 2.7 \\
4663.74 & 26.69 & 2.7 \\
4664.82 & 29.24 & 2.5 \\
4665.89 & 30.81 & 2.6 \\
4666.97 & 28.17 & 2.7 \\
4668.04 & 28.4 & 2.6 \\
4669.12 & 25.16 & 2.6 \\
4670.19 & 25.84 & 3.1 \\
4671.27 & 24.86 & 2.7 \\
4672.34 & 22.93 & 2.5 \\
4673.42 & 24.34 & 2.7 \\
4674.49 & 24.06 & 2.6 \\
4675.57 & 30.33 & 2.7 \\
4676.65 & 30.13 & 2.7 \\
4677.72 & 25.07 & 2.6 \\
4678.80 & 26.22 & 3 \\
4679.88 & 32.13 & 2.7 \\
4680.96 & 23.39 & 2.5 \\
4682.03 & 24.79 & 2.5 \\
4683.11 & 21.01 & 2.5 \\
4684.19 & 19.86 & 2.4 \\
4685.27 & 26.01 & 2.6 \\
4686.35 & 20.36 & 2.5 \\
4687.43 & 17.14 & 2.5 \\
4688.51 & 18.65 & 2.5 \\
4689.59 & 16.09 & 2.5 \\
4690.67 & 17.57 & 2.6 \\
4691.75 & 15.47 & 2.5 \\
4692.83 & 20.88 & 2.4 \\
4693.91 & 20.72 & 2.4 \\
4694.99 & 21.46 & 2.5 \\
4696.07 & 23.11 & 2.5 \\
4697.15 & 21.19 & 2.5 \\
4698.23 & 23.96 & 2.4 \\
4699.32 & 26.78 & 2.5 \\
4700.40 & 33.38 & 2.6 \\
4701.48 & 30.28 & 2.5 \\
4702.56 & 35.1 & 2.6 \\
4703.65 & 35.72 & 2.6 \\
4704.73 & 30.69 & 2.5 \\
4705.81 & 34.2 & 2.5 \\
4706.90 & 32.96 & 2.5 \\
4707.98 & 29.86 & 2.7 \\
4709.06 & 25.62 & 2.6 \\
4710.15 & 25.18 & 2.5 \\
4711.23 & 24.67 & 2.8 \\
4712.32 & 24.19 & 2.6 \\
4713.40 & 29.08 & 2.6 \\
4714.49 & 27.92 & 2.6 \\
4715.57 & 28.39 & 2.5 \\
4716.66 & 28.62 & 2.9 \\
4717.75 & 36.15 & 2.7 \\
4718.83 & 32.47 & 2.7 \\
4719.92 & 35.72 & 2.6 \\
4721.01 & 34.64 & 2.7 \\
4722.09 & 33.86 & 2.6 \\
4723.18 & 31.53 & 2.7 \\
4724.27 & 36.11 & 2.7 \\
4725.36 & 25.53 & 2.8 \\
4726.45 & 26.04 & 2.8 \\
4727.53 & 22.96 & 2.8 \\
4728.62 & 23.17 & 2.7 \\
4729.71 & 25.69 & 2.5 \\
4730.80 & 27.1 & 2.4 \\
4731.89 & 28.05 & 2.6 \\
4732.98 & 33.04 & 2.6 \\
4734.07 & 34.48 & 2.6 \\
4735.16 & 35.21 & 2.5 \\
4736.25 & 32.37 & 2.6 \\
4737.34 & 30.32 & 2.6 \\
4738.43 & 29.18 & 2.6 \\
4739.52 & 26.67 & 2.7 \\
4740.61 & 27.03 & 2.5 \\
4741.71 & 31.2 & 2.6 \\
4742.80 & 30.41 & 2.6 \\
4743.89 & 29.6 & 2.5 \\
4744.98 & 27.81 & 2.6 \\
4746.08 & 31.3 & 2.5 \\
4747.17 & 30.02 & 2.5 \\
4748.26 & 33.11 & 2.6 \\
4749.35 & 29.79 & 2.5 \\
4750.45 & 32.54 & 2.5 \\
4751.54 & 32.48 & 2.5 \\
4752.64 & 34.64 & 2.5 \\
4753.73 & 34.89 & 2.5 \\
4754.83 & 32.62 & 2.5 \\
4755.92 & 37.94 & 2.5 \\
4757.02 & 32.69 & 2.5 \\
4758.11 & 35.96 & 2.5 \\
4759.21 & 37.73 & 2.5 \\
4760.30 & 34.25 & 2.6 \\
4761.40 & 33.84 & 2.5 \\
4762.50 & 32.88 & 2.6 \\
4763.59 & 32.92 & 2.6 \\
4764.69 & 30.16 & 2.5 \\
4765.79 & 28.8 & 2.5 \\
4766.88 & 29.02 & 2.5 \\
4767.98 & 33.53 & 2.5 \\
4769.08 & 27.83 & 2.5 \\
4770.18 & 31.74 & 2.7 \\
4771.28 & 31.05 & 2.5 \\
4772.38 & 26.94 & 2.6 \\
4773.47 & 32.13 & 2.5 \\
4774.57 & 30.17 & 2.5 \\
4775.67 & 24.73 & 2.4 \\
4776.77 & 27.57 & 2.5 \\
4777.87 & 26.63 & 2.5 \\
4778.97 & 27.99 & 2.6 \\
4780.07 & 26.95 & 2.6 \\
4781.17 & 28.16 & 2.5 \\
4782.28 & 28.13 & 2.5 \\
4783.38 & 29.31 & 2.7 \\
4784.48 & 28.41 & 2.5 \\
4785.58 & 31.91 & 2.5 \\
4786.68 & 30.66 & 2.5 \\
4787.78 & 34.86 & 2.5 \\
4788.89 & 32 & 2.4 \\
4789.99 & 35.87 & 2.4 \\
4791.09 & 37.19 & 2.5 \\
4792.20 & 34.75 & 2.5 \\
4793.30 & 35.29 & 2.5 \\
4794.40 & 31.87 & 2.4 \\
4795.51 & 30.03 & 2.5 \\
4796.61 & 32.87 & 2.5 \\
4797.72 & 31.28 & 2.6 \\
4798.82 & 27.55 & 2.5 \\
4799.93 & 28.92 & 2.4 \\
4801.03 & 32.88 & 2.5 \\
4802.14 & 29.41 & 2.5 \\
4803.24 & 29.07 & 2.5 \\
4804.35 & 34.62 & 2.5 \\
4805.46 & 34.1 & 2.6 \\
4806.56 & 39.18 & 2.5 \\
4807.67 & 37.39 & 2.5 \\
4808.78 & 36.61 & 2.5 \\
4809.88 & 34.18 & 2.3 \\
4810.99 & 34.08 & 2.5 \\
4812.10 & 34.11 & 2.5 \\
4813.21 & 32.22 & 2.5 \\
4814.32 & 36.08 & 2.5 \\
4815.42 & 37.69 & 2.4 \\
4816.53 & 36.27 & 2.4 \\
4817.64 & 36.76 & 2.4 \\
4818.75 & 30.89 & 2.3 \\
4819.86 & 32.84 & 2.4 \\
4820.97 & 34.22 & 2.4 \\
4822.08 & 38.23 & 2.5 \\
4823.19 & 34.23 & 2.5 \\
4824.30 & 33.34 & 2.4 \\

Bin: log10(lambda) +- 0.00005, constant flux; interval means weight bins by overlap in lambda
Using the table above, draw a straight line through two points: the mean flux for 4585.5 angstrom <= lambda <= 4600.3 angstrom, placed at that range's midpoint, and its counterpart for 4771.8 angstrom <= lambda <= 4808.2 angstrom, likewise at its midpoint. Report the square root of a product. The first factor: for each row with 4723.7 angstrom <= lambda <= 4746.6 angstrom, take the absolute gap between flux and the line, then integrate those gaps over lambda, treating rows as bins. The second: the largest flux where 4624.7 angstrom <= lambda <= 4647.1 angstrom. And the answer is 49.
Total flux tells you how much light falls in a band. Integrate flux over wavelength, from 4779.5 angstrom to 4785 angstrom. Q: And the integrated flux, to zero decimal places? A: 155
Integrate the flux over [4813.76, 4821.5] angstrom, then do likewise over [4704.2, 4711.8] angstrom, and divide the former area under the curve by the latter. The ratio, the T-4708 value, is 1.23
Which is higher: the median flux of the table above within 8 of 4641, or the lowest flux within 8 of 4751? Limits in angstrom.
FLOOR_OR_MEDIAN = 29.4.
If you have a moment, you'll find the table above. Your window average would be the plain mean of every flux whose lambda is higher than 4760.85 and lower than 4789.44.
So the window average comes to 29.9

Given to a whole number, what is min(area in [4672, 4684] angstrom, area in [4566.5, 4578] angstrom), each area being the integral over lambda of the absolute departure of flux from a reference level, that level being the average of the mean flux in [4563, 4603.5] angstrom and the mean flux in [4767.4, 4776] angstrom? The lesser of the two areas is 37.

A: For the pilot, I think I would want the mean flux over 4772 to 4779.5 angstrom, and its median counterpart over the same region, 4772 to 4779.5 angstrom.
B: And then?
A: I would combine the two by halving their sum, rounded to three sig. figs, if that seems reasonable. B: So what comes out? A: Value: 27.8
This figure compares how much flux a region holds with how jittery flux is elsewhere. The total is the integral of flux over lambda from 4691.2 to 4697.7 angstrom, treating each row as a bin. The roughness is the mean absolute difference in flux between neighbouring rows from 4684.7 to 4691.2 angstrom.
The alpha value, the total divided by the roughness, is 46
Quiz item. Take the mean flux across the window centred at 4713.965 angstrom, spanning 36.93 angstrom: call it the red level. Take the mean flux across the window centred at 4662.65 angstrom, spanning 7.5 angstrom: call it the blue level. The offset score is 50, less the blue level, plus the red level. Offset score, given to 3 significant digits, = 51.8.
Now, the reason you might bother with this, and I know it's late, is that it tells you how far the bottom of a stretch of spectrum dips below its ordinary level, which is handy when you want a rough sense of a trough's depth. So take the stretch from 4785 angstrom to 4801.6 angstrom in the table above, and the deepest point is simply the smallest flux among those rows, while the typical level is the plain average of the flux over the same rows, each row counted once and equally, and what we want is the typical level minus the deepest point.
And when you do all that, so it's 5.0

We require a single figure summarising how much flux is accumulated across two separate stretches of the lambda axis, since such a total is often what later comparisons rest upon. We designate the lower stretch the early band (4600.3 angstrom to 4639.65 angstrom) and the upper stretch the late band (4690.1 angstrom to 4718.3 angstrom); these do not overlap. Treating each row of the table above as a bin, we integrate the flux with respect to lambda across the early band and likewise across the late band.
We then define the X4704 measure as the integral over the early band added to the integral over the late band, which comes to 1830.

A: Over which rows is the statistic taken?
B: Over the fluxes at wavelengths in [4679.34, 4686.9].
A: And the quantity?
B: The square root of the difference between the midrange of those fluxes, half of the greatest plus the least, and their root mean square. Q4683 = 1.3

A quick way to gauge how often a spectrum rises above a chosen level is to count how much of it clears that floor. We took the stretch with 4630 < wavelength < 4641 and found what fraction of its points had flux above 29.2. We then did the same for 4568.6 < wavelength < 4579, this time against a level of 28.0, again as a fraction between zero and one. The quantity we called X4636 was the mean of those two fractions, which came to 0.15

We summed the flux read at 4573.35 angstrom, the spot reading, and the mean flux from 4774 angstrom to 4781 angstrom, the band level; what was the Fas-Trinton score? 51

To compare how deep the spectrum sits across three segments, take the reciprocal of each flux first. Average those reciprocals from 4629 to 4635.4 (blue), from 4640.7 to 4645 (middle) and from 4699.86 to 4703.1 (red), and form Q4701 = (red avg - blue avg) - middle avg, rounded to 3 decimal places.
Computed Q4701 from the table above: -0.041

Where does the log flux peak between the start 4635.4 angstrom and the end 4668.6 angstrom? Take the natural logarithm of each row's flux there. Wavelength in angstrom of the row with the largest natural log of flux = 4648.73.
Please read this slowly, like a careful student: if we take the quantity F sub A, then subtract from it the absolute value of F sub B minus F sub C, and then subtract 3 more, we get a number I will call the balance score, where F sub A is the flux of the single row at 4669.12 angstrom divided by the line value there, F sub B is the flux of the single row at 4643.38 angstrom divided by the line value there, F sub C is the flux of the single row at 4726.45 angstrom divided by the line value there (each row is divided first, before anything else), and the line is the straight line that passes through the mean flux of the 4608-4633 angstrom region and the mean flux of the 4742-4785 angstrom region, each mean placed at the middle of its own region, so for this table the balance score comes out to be -2.31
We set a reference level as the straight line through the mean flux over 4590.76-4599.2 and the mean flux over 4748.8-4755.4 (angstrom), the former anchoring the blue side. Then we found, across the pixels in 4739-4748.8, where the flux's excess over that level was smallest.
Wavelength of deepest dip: 4739.52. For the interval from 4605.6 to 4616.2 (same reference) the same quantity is 4606.11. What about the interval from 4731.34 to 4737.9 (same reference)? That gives 4731.89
